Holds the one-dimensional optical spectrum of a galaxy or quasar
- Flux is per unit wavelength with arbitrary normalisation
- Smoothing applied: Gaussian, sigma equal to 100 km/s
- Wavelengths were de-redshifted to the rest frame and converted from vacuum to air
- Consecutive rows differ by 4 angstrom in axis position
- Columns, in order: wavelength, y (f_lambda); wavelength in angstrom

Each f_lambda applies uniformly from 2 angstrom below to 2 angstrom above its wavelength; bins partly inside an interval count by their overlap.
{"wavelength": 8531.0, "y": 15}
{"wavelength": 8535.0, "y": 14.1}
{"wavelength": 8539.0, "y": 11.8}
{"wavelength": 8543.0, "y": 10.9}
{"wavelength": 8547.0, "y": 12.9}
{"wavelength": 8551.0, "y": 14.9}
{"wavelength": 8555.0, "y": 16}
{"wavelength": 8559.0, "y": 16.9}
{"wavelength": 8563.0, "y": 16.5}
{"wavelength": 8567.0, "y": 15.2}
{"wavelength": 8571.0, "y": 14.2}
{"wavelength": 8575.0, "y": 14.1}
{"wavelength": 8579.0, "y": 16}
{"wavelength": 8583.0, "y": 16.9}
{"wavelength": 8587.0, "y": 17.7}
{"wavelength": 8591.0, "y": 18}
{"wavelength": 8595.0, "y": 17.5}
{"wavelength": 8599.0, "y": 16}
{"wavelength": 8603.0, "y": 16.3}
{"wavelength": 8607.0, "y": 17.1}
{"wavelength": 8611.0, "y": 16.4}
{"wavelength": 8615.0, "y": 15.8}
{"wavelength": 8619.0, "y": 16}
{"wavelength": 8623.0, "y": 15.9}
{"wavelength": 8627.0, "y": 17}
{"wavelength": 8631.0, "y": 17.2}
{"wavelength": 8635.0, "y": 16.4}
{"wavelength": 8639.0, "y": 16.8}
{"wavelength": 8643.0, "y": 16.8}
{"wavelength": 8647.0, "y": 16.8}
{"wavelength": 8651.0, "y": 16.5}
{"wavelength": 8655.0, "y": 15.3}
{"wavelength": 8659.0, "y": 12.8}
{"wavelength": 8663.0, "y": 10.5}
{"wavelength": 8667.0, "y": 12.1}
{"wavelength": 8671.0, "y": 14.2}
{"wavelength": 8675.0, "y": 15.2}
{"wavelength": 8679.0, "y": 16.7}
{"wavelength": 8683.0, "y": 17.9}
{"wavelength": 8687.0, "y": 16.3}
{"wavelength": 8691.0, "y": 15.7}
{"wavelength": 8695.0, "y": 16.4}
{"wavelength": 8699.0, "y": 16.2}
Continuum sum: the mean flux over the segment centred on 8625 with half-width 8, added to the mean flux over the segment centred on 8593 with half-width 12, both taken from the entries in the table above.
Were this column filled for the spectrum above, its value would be 33.6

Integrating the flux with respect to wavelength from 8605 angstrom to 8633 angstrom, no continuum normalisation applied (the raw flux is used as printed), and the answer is 462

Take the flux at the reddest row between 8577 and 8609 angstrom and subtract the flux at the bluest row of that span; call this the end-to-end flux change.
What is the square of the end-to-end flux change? 1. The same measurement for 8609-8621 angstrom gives 0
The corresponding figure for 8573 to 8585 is 8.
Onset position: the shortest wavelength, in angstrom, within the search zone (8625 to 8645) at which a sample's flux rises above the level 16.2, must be 8627.0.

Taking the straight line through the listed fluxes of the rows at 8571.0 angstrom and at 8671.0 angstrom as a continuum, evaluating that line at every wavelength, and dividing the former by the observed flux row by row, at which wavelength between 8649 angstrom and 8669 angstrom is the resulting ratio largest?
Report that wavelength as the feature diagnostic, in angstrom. 8663.0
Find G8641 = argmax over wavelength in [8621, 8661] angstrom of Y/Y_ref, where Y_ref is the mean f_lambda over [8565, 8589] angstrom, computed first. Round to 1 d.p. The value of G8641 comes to 8631.0 angstrom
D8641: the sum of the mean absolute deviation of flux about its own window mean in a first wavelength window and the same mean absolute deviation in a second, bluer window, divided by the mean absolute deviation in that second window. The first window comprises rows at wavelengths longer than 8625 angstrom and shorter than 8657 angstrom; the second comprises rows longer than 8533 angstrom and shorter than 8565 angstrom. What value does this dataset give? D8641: 1.22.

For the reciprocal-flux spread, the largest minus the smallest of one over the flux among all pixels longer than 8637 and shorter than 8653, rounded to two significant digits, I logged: 0.0011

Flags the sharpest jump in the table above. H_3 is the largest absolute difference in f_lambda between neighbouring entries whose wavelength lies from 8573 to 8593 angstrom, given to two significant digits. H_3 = 1.9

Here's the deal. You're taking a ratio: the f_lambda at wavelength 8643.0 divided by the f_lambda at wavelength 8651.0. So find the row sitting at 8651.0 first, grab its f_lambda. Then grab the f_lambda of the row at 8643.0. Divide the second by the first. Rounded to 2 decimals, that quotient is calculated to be 1.02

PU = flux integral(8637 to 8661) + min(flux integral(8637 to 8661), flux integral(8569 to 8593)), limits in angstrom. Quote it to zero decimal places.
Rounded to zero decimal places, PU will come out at 760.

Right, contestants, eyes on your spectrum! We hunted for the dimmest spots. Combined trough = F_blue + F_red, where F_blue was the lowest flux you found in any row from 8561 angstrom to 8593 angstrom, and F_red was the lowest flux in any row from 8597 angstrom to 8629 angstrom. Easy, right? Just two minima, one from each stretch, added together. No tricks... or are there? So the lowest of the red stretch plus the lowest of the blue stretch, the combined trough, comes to 29.9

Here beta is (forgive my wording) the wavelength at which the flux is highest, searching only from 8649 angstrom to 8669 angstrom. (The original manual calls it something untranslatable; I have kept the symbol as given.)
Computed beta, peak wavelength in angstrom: 8651.0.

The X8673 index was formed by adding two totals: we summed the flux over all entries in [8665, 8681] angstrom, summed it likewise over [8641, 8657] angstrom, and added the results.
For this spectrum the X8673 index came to 124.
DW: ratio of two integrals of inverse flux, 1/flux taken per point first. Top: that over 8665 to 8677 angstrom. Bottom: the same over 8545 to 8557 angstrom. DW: 1.06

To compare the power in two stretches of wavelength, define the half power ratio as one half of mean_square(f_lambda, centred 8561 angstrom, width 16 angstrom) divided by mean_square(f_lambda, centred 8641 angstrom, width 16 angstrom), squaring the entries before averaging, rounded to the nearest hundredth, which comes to 0.47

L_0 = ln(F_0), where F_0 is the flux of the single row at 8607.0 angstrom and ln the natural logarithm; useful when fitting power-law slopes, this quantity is 2.84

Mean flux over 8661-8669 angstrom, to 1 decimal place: 11.3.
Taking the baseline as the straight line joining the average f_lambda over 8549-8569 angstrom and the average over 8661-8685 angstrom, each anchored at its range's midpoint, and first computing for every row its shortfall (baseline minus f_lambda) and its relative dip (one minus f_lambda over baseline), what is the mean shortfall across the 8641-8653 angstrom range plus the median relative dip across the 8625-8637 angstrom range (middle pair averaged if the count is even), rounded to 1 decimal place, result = -2.1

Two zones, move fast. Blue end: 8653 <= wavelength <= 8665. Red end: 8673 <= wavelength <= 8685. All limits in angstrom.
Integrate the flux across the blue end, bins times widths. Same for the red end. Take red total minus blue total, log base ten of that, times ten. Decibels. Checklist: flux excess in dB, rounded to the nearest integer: 17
